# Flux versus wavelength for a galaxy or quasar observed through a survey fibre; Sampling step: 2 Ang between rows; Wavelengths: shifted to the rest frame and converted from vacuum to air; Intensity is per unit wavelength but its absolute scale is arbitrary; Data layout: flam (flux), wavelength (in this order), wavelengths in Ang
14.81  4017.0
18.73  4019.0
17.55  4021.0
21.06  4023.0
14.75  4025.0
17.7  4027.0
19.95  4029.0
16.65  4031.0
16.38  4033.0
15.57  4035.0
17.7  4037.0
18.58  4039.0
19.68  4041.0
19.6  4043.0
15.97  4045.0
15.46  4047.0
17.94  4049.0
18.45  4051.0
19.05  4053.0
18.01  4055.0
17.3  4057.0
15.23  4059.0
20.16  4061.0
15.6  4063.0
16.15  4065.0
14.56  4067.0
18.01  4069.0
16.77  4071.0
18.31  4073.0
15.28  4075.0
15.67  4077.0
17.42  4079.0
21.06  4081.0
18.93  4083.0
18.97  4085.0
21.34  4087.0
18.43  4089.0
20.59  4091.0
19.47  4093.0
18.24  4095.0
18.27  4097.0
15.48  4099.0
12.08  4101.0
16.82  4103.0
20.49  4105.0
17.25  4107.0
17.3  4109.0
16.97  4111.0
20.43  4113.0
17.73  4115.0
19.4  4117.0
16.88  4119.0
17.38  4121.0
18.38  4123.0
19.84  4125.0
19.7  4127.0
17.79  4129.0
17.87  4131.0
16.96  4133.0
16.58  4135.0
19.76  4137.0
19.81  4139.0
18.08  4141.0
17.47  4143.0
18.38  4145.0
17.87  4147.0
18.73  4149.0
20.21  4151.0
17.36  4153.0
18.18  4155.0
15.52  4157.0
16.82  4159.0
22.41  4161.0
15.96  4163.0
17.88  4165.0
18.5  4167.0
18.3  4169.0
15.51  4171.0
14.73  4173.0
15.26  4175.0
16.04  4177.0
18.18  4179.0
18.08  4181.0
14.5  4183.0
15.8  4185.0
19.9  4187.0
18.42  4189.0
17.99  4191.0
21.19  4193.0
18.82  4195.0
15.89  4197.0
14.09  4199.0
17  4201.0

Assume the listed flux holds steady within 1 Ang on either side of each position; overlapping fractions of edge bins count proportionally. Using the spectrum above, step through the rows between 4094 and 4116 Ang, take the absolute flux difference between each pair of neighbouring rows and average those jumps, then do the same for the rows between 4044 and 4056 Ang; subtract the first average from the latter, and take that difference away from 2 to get 3.41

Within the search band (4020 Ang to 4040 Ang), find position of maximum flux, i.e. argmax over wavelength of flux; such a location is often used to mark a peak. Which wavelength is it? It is 4023.0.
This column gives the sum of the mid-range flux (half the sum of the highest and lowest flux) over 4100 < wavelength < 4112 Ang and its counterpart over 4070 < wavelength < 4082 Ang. 34.5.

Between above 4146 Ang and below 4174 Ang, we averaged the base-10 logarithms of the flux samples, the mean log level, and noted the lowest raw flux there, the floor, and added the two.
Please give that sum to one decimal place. 16.0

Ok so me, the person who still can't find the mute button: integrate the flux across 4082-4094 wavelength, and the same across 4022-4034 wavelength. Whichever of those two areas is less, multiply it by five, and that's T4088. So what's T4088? 1065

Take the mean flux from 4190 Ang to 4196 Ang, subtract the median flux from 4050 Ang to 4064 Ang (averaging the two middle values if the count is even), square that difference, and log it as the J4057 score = 1.8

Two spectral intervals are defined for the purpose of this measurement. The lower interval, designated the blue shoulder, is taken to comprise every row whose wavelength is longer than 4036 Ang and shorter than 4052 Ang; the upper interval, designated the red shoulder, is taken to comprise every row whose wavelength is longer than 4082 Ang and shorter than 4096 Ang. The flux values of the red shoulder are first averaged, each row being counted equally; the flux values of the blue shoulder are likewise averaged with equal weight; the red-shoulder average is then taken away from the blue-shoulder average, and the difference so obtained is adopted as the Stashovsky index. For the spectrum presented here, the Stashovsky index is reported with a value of -1.5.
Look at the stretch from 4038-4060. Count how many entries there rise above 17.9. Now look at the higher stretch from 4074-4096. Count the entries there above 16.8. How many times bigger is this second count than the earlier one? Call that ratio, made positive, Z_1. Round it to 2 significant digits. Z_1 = 1.3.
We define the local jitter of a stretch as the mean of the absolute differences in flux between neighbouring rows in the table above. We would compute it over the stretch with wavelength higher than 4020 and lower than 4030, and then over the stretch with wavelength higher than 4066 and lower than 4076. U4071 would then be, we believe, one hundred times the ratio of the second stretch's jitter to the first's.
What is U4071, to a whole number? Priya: 62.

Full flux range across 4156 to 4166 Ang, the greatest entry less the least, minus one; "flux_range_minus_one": 6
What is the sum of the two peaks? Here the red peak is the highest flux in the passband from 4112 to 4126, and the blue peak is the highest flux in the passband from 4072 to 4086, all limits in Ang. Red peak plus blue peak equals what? 41.5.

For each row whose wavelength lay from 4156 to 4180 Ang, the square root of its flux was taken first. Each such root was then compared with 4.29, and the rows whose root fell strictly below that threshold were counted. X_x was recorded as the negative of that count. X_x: -10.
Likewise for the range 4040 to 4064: -7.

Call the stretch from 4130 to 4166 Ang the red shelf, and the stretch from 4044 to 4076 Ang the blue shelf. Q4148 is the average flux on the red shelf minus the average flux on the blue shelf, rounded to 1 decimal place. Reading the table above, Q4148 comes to 1.1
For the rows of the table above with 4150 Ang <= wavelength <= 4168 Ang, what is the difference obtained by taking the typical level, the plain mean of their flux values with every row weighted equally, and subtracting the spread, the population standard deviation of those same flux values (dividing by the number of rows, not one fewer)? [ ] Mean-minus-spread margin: 16.1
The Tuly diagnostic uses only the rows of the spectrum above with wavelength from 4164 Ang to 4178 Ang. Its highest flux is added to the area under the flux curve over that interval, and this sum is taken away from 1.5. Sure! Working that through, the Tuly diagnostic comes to -249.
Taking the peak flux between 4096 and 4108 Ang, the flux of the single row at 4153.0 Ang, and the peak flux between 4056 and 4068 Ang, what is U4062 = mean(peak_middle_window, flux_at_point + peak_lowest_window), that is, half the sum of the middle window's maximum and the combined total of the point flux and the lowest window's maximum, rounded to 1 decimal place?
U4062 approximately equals 29.0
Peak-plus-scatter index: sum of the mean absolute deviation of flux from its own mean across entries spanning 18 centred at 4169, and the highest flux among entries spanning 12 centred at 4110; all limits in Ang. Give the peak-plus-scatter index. 22.4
